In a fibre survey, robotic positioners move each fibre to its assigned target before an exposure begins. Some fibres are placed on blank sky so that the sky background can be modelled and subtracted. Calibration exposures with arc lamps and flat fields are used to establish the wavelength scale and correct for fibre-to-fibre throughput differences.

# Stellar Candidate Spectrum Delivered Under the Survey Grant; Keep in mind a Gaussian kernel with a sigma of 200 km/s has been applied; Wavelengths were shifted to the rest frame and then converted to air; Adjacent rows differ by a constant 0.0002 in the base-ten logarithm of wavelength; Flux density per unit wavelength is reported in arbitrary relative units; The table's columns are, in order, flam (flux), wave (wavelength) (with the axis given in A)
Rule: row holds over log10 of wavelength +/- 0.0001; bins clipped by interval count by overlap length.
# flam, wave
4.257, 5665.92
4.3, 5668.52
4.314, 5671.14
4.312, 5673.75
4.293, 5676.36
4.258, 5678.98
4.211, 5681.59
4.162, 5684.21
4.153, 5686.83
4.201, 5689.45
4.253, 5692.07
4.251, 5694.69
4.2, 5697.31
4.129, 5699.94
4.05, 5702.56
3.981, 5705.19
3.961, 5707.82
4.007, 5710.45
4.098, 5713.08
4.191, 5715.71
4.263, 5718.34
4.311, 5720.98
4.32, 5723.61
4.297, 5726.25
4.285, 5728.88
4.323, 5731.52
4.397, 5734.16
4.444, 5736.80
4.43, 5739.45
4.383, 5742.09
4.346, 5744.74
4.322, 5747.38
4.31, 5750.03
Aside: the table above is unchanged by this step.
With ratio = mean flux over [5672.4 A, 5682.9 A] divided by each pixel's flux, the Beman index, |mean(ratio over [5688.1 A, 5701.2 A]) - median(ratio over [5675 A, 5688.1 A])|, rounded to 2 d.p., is 0.00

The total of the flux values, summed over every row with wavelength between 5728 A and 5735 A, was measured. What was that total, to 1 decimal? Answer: 13.0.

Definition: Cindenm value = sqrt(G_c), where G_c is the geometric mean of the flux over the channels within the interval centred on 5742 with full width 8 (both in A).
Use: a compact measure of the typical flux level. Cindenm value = 2.09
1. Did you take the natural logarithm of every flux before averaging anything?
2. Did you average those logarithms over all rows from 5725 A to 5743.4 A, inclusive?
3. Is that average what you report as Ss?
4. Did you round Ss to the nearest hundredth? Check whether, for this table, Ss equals 1.47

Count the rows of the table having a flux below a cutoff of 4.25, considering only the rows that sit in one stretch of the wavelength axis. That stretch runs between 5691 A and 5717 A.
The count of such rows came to 8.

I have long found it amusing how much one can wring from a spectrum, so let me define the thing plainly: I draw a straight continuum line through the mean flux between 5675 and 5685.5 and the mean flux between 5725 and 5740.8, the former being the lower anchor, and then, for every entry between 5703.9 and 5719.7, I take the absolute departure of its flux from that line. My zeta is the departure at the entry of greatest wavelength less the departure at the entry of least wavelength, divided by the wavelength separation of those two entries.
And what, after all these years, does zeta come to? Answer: -0.019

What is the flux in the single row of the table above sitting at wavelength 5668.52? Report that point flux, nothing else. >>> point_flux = 4.3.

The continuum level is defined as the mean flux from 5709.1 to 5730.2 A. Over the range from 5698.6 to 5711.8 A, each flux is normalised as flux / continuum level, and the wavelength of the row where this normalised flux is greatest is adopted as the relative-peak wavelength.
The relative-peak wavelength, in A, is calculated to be 5699.94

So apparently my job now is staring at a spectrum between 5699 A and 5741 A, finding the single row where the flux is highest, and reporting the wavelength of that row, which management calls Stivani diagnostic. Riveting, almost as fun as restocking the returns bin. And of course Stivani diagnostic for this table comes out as 5736.80 A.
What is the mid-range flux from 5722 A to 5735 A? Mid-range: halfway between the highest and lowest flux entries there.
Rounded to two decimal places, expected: 4.34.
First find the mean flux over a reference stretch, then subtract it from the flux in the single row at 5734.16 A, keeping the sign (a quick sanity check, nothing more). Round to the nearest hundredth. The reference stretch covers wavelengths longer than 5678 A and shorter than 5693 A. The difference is 0.19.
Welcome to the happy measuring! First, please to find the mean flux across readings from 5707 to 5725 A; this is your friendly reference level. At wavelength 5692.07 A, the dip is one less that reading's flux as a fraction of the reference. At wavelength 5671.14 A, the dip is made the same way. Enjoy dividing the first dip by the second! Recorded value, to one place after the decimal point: 0.6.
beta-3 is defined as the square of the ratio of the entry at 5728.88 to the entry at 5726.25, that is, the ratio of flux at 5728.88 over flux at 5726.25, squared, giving 0.99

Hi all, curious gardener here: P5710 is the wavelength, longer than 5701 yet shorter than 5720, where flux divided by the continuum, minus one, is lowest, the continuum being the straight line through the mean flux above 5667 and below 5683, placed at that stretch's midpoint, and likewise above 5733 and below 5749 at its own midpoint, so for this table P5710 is 5707.82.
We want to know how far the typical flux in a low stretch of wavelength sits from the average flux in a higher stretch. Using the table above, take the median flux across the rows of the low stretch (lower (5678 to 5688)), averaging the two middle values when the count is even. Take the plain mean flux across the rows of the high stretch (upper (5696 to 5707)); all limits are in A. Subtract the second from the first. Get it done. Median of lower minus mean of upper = 0.10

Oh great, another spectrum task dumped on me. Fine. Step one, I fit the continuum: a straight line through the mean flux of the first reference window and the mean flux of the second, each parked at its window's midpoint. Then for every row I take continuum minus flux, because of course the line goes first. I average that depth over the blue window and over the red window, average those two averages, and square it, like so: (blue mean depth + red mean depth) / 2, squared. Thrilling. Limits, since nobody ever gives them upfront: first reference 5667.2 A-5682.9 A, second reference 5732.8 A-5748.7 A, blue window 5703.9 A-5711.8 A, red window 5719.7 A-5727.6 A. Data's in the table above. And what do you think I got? 0.040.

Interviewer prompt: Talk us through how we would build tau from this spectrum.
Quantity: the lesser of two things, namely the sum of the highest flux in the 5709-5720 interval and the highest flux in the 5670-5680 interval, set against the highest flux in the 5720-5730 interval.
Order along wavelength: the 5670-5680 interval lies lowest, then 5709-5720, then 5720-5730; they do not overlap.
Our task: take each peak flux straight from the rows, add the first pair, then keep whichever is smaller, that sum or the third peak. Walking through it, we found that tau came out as 4.32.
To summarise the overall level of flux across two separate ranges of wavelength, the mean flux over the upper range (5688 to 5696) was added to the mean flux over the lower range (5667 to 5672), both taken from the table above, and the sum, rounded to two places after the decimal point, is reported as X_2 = 8.54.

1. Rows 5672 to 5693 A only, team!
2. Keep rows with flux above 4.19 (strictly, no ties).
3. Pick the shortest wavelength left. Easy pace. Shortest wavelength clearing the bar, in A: 5673.75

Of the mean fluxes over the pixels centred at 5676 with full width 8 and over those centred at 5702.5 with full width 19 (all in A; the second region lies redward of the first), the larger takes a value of 4.29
